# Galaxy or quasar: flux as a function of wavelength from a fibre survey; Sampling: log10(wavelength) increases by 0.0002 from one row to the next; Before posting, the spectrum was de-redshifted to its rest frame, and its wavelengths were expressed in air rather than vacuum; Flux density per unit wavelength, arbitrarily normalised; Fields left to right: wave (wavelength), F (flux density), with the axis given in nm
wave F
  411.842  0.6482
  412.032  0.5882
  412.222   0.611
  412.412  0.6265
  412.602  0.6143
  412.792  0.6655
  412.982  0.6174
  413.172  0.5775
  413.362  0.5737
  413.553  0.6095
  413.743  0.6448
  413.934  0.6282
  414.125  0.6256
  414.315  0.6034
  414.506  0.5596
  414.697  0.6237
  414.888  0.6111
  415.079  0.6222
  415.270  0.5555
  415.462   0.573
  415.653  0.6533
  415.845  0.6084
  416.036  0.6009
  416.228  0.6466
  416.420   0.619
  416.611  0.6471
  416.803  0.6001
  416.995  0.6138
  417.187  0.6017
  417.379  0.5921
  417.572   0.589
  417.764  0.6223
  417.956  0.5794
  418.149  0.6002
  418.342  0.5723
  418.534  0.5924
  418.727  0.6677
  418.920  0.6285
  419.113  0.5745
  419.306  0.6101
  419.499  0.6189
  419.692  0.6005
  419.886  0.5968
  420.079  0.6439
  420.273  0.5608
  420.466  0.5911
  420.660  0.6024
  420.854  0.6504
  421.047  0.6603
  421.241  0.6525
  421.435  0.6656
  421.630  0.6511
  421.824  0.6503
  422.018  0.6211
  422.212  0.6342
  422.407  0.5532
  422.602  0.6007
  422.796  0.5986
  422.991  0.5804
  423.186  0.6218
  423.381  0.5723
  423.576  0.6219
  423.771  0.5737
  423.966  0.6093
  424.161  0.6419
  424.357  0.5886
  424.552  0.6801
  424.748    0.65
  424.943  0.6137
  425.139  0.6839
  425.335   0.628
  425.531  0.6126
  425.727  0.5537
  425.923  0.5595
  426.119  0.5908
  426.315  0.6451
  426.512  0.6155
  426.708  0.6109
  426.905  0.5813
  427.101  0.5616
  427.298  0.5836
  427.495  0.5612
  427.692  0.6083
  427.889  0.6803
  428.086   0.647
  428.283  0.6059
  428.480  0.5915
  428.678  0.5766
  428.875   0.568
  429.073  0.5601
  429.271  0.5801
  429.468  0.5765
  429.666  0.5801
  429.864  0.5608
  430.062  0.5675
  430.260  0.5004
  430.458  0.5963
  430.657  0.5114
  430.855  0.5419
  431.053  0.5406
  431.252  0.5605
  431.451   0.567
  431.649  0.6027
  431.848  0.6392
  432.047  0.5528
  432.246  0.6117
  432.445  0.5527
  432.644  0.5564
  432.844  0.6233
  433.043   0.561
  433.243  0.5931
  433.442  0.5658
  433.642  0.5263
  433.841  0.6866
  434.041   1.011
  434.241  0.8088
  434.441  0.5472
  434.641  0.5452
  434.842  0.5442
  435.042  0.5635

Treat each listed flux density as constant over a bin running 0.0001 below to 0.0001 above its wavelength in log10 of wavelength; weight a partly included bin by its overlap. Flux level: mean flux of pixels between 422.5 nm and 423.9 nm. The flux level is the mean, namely 0.60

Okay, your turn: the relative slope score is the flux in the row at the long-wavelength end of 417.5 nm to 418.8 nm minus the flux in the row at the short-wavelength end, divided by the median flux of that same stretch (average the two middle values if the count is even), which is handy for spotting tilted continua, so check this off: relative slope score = 0.13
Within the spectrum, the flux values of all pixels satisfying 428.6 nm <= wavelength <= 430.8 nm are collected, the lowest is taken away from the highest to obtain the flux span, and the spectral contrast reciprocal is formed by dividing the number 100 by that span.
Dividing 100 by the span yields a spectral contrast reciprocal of 1043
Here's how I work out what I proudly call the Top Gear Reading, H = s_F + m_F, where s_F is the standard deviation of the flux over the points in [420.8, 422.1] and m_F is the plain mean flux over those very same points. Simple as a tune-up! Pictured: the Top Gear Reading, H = 0.66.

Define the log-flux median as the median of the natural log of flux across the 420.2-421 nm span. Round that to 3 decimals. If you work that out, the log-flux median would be -0.516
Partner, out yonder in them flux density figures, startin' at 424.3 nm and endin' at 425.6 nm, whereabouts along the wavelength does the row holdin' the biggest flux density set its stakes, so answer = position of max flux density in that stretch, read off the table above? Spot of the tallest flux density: 425.139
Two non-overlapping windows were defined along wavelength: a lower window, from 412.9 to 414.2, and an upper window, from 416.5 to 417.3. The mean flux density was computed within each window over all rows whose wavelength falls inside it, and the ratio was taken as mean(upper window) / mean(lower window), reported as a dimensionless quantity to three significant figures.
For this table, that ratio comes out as 1.01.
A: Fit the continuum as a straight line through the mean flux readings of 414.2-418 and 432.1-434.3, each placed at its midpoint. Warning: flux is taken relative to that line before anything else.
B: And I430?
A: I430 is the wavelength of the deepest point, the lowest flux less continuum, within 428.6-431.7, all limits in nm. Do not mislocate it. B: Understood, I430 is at 430.260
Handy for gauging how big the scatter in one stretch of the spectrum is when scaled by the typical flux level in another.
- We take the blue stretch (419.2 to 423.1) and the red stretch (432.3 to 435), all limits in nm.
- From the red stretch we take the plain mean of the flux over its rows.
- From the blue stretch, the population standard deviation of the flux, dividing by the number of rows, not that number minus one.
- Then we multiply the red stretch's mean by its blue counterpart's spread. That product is 0.020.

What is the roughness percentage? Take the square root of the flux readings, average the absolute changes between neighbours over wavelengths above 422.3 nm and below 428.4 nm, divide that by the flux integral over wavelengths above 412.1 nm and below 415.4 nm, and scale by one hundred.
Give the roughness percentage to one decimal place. 1.2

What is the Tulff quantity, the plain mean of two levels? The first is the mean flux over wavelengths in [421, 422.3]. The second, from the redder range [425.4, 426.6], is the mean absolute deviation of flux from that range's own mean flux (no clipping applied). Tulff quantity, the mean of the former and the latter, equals 0.338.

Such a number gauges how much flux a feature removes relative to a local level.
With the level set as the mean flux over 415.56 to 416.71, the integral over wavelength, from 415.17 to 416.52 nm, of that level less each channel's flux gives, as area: 0.028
